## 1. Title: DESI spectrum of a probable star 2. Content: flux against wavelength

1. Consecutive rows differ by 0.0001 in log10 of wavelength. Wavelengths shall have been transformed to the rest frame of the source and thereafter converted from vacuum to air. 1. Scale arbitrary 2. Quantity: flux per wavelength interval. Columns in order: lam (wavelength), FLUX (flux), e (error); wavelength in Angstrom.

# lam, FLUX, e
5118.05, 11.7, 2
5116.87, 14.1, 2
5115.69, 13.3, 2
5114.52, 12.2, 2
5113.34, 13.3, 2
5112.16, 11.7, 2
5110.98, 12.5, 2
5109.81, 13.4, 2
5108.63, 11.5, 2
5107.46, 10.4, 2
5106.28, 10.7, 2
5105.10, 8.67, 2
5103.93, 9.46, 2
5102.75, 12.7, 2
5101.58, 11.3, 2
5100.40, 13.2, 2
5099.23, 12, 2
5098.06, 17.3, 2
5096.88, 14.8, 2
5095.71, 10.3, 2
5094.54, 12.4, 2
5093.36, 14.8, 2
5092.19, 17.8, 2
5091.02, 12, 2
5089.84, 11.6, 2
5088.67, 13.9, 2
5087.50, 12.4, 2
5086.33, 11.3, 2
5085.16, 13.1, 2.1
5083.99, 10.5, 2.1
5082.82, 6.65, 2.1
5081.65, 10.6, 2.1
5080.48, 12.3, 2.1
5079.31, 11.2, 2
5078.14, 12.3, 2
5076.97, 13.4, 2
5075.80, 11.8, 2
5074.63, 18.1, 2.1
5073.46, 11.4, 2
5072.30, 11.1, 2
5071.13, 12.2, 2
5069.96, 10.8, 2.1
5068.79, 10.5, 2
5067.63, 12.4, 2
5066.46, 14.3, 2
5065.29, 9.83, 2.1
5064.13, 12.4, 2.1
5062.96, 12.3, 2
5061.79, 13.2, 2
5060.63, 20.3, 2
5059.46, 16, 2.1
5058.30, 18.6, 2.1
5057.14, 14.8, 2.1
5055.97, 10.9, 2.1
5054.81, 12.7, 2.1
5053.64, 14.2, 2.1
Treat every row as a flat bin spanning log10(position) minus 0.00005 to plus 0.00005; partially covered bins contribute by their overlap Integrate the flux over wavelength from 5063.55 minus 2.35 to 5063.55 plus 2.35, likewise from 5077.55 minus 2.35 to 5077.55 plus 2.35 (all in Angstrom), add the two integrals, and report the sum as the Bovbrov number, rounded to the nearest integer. 113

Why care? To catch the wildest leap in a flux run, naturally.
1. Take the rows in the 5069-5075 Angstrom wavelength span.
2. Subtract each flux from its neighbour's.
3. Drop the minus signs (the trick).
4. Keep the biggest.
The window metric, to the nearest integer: 7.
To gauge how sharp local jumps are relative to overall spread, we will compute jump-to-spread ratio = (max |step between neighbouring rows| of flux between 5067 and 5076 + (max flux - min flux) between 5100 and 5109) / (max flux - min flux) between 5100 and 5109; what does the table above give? 2.48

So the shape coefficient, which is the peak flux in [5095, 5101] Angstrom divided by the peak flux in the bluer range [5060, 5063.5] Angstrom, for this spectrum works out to 0.85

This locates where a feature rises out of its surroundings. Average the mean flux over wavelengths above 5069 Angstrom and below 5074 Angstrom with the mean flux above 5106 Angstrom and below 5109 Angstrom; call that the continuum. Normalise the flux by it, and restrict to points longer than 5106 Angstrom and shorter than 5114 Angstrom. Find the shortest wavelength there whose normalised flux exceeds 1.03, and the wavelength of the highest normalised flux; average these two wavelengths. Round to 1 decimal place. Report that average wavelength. 5109.2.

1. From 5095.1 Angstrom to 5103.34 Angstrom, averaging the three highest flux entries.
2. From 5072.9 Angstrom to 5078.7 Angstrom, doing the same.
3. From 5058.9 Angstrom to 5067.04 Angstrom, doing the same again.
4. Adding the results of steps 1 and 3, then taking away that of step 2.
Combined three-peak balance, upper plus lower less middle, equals 17.4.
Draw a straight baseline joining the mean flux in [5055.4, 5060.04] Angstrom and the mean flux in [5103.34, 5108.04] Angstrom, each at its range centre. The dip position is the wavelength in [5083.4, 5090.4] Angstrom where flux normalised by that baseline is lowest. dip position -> 5083.99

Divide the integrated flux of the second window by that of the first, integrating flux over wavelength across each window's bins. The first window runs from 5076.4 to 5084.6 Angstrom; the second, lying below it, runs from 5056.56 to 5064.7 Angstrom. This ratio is 1.39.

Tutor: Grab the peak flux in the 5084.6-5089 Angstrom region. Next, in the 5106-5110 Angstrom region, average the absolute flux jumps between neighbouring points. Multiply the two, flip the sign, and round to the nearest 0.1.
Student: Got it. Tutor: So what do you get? -15.3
